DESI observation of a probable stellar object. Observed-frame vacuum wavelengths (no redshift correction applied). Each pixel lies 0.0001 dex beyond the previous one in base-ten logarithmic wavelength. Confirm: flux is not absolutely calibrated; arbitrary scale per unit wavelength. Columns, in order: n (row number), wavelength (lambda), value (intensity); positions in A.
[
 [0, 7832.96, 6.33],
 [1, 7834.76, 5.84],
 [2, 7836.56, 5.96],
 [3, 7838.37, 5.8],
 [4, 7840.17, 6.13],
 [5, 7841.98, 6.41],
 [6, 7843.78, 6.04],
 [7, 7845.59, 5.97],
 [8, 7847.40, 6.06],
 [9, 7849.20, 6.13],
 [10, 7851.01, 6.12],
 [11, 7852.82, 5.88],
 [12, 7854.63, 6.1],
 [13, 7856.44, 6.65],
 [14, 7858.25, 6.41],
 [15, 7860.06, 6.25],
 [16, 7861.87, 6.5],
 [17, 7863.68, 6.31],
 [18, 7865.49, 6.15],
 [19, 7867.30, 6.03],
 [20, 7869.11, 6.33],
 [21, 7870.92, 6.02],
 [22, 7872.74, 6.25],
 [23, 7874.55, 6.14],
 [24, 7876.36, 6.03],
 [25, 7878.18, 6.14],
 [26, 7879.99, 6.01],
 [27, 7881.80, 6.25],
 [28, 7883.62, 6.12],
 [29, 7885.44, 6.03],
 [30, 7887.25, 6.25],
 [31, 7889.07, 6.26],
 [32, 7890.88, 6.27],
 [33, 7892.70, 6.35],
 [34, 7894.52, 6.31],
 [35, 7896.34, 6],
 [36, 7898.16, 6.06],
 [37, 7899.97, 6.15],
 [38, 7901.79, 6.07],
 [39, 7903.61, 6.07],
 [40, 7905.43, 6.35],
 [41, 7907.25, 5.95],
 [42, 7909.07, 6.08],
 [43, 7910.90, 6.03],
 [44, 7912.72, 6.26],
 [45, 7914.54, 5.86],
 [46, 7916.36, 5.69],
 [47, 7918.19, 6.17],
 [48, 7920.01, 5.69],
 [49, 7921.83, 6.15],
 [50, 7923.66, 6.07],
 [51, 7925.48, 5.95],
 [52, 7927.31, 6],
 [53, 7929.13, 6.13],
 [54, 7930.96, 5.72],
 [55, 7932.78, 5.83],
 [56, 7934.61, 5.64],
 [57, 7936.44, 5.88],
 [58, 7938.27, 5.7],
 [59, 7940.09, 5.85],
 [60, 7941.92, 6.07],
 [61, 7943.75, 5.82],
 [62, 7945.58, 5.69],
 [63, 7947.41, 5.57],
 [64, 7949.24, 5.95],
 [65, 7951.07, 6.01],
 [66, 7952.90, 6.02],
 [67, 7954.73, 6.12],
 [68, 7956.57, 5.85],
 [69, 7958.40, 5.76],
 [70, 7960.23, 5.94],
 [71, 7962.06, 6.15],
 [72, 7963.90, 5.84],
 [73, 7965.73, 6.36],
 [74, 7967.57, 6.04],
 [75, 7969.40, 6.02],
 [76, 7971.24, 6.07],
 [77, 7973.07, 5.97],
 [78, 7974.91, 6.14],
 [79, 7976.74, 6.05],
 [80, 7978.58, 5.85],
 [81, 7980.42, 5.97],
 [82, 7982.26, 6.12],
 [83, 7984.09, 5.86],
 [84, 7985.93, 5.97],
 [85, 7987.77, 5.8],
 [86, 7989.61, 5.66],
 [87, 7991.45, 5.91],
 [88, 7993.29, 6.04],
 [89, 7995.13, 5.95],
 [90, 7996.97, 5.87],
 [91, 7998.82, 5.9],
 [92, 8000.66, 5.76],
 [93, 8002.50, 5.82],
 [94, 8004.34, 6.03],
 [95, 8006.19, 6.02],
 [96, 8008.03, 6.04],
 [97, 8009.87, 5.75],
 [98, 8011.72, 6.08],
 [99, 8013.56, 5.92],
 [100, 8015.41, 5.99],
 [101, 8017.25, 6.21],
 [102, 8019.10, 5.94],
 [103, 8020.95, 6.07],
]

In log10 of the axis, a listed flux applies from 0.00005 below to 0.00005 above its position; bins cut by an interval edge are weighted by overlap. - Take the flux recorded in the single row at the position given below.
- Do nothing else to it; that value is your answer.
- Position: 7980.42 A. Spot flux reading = 5.97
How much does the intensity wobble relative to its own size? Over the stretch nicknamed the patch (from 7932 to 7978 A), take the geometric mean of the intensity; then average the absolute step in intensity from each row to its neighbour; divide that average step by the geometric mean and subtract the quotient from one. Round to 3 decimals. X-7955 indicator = 0.969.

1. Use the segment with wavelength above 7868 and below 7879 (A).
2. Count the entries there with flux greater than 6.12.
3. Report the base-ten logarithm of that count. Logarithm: 0.60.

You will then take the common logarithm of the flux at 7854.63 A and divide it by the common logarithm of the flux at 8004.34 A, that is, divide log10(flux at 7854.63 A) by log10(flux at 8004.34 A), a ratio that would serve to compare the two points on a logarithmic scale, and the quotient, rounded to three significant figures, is 1.01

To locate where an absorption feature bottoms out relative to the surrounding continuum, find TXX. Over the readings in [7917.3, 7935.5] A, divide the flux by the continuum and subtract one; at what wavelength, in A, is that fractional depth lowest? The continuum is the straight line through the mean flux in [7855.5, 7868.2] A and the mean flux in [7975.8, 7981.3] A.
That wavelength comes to 7934.61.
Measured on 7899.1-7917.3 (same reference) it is 7916.36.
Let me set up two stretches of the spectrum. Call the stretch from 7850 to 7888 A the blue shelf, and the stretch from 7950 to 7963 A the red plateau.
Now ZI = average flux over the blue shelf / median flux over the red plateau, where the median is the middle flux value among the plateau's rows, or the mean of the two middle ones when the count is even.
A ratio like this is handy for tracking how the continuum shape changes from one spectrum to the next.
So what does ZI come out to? 1.03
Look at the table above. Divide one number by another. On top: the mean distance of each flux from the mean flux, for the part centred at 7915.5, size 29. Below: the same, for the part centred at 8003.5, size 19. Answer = 1.3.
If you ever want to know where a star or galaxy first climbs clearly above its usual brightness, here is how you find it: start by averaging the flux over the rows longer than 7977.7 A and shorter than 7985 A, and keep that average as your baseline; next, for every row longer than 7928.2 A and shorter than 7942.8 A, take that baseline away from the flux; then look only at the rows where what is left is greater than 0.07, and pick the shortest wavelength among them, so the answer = 7929.13 A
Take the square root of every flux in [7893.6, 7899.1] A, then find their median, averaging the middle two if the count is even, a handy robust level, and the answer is 2.46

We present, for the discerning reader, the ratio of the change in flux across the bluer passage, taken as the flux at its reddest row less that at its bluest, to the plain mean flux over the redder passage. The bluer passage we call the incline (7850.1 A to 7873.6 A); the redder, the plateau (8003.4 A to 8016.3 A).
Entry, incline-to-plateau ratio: 0.022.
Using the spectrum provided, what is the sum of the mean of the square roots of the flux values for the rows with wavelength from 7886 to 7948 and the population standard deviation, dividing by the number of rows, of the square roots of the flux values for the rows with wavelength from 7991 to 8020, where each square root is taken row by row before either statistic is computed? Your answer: 2.47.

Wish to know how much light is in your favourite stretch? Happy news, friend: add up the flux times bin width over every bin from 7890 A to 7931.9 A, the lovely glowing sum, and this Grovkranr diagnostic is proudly 254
